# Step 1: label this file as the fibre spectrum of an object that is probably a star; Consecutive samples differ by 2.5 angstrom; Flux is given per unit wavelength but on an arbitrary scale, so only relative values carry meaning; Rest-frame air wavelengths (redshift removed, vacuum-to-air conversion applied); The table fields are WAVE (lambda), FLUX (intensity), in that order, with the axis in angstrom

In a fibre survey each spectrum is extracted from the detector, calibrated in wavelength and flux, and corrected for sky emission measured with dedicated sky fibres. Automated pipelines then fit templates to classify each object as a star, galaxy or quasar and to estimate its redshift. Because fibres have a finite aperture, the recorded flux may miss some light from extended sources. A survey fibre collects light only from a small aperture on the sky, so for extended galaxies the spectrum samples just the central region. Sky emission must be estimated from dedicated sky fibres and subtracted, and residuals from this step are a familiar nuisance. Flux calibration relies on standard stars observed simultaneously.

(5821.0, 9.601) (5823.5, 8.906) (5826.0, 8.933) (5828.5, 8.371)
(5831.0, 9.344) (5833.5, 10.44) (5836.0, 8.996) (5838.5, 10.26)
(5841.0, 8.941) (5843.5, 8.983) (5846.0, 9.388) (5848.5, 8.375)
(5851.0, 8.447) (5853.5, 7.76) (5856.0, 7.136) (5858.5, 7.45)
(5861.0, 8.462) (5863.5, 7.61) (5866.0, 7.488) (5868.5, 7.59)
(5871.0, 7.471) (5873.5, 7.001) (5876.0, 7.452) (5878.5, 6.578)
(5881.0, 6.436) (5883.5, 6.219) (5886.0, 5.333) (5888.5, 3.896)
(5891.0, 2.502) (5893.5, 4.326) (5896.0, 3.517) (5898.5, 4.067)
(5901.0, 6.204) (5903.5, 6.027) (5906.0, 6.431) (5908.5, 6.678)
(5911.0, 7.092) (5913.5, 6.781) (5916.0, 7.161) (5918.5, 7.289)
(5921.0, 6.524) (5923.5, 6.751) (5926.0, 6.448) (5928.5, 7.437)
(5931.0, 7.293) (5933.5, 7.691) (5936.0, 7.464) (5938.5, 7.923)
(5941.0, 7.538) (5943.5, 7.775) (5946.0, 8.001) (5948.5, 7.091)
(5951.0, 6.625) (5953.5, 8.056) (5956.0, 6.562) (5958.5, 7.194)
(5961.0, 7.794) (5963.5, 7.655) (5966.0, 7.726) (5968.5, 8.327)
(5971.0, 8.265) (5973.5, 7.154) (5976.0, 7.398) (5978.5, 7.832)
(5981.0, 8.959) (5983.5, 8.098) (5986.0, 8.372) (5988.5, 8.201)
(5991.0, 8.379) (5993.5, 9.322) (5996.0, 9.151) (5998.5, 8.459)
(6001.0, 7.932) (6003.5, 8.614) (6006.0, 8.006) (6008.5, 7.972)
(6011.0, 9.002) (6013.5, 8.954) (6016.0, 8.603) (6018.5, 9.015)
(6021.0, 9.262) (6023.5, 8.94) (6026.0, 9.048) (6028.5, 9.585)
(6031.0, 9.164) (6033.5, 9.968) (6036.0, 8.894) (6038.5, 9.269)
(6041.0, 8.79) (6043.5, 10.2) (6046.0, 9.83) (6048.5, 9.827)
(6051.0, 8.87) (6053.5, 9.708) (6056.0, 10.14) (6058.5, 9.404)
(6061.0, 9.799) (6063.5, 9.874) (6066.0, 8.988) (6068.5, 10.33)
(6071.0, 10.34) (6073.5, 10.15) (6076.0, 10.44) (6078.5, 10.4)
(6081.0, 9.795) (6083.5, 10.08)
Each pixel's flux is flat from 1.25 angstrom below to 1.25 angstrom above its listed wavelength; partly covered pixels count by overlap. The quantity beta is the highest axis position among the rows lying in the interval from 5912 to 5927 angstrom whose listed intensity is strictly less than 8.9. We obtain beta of 5926.0 angstrom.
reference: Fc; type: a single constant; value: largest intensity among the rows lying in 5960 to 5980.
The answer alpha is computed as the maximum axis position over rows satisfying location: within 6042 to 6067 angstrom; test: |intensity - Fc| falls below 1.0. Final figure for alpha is 6066.0 angstrom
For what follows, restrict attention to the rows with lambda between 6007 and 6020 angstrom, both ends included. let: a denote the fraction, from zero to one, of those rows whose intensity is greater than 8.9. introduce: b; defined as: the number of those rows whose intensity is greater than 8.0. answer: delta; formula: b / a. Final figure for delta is 7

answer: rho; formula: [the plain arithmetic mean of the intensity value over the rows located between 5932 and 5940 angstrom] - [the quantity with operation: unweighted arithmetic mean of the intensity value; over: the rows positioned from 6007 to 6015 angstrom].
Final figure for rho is -1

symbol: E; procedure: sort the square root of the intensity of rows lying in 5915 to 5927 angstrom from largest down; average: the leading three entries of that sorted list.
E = 2.66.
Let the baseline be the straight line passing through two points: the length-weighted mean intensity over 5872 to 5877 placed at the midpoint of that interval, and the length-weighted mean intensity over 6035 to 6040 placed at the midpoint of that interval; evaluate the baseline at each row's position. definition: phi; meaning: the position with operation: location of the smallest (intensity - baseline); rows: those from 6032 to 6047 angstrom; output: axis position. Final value 6041.0 angstrom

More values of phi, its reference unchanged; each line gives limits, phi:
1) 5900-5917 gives 5903.5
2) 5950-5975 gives 5956.0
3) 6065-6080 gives 6066.0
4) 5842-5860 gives 5856.0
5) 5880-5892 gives 5891.0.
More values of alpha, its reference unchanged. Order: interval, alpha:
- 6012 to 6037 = 6036.0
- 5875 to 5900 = 5876.0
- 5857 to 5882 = 5876.0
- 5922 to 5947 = 5946.0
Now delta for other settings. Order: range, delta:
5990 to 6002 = 10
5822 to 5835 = 6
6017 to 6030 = 5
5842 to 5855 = 10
